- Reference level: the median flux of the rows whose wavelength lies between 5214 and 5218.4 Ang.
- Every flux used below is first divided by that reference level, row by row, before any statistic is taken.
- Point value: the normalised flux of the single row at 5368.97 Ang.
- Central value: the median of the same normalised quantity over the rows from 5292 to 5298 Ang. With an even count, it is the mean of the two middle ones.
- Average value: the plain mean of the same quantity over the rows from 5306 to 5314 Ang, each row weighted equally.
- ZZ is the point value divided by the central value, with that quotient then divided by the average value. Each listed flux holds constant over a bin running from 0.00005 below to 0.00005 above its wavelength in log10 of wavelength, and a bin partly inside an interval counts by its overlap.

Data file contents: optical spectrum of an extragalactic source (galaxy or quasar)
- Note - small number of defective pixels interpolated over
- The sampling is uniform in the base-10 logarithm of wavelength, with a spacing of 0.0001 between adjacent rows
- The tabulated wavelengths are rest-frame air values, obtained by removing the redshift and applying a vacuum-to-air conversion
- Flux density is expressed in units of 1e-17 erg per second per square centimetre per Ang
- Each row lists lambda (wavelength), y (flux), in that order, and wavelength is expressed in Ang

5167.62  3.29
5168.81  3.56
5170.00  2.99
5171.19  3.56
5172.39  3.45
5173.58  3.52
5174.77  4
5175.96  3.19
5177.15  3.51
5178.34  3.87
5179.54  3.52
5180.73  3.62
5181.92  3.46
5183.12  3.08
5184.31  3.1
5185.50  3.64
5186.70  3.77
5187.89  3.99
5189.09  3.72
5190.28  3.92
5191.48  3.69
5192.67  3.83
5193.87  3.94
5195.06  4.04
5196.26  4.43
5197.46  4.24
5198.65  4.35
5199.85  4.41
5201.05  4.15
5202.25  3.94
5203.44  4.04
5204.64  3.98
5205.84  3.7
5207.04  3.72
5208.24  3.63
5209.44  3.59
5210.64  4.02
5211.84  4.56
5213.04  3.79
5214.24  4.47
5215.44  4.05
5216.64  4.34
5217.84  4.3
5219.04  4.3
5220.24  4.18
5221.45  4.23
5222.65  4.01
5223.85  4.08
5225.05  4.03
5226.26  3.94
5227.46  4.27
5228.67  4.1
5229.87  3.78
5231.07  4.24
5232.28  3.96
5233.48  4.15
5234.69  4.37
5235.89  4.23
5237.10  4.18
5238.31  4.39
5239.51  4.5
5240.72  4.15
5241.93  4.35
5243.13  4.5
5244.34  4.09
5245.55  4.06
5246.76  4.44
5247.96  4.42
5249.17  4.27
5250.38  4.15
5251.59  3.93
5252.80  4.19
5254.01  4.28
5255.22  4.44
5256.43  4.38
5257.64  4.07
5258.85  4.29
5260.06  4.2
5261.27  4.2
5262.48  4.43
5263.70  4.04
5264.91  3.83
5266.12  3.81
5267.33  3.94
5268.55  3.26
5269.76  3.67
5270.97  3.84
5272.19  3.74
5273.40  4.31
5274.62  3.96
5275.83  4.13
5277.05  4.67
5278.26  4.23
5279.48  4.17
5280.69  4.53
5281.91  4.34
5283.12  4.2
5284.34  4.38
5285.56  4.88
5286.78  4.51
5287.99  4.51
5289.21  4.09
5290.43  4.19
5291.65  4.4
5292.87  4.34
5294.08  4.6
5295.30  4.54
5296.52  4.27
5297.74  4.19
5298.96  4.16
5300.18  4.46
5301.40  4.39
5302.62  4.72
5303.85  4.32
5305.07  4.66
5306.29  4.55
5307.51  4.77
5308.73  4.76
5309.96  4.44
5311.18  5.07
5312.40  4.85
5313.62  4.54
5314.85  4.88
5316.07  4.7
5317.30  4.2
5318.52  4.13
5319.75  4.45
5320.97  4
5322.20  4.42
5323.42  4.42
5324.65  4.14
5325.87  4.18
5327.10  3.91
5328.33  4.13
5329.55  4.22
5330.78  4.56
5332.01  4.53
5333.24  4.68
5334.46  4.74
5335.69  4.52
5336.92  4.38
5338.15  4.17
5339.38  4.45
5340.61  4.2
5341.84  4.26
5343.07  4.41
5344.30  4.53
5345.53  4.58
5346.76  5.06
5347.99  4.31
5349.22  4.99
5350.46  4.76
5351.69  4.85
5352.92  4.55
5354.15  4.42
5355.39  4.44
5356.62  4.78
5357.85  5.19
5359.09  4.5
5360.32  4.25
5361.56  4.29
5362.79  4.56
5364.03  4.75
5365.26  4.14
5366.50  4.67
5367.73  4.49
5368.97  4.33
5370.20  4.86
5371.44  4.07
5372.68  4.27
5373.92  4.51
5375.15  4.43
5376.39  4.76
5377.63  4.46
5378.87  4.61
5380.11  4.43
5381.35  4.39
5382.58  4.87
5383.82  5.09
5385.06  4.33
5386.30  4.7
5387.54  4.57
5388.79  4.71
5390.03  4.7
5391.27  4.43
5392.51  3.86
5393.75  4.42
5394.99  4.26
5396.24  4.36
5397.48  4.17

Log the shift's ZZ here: 0.91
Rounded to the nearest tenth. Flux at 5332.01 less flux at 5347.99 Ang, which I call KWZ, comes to 0.2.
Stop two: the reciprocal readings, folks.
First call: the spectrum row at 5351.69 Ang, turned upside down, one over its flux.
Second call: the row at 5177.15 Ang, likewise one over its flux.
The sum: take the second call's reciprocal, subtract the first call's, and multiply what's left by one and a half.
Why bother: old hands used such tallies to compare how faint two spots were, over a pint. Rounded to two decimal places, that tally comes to 0.12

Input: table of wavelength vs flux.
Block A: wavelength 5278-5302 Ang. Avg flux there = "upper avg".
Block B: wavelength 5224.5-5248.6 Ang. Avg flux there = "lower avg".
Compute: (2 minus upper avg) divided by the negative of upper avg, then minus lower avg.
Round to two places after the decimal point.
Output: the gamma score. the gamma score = -3.67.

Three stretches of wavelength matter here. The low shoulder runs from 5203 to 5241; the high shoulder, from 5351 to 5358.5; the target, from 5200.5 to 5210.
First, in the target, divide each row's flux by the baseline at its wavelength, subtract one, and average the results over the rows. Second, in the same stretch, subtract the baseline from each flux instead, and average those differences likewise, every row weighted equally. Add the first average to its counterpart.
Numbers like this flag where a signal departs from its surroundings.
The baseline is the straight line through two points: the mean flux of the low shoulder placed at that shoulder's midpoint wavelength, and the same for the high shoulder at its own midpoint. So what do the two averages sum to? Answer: -0.23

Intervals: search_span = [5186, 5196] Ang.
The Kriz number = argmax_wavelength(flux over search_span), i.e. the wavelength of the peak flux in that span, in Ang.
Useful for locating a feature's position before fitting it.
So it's 5195.06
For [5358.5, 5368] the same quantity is 5364.03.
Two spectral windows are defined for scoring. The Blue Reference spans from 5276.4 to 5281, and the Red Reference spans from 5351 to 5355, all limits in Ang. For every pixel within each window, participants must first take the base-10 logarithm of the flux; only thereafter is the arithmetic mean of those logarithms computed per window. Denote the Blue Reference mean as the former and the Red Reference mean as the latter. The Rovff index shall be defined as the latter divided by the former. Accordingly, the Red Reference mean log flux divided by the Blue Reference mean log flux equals 1.03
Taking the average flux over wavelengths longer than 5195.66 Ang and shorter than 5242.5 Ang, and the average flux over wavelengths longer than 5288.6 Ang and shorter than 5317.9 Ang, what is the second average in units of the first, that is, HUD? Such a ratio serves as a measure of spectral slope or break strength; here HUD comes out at 1.09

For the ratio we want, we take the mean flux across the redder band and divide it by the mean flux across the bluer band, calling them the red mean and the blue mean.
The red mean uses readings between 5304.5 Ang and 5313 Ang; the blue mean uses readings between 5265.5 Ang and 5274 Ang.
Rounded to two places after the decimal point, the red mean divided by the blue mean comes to 1.25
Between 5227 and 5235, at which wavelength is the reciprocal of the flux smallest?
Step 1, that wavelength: 5234.69 Ang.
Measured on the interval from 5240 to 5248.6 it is 5243.13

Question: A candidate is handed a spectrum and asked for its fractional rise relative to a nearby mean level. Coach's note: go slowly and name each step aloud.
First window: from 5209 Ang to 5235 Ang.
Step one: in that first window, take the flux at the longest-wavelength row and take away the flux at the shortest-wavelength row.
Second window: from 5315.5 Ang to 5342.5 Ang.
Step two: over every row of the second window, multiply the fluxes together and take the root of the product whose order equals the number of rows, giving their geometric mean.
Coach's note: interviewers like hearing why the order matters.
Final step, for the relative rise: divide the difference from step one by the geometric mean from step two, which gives 0.18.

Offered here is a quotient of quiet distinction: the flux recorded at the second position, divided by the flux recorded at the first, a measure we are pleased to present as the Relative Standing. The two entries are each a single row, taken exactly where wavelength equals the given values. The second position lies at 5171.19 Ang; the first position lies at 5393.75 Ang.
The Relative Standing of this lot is 0.81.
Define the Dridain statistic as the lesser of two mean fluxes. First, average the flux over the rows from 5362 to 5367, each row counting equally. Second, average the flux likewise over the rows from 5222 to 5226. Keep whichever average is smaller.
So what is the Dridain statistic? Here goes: 4.04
